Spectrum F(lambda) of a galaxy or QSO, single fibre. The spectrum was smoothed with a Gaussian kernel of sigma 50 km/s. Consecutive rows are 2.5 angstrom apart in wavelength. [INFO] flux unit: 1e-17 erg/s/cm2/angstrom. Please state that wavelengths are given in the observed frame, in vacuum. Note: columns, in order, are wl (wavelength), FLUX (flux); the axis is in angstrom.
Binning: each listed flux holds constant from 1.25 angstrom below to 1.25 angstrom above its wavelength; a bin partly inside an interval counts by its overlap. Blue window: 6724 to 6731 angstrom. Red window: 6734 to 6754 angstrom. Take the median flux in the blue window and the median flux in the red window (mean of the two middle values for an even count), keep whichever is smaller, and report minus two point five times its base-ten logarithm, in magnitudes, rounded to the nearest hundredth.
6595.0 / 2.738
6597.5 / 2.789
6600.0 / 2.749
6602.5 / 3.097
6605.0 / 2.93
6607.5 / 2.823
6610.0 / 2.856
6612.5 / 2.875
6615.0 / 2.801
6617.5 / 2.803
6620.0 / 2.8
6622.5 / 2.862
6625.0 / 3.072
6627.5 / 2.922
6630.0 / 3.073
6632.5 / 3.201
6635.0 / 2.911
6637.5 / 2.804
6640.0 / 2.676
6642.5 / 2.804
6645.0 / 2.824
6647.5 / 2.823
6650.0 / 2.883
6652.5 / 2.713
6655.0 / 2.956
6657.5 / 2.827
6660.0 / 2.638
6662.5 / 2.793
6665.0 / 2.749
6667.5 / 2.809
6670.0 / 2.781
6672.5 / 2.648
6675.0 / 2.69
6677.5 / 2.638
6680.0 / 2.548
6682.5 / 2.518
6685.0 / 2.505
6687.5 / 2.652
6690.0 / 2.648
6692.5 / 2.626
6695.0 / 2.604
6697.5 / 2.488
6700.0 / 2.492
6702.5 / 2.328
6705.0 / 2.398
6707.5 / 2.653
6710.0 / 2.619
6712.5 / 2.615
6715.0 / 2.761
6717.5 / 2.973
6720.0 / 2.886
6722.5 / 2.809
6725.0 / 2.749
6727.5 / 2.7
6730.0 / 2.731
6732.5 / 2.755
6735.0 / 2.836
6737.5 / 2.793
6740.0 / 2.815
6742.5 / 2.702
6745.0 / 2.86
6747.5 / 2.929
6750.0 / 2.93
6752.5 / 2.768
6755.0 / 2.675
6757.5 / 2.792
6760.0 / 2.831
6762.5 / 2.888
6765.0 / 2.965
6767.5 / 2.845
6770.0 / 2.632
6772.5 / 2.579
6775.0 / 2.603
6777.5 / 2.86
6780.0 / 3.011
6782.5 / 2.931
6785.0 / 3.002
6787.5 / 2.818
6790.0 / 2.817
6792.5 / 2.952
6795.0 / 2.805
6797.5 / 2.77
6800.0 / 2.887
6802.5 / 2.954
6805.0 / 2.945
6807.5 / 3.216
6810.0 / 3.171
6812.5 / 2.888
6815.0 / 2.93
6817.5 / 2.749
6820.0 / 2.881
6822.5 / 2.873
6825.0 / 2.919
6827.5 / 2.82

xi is -1.09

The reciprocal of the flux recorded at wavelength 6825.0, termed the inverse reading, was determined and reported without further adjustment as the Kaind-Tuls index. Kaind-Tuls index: 0.343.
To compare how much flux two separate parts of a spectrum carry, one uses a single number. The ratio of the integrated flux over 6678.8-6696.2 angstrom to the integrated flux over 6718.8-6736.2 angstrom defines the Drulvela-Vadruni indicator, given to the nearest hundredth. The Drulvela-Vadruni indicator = 0.93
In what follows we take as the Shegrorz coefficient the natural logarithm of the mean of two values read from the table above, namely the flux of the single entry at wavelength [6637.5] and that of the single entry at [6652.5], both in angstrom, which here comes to 1.01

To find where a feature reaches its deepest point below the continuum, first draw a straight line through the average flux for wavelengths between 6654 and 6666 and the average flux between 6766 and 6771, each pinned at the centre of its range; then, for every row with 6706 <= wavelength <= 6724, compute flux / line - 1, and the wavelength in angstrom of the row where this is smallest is 6712.5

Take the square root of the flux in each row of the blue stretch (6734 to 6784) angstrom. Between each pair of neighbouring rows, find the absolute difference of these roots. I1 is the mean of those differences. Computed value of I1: 0.0291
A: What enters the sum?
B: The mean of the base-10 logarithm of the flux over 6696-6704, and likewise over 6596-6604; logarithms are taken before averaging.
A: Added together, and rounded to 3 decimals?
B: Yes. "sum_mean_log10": 0.845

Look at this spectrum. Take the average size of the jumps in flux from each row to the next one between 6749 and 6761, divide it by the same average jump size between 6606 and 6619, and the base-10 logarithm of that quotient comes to 0.51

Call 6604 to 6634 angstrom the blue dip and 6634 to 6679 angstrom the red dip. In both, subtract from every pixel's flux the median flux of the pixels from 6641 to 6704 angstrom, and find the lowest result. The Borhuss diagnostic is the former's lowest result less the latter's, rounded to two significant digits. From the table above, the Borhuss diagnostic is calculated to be 0.16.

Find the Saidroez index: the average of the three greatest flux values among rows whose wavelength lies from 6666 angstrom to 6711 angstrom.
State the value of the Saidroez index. 2.760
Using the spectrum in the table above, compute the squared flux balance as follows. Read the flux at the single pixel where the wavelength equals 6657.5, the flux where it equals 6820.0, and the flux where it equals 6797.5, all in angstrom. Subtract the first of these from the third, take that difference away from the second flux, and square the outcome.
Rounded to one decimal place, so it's 8.6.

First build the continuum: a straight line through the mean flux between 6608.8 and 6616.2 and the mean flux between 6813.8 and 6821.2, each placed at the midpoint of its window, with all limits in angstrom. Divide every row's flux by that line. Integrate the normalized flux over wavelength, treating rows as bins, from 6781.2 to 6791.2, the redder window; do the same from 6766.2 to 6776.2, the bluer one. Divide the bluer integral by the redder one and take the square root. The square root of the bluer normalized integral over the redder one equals 0.960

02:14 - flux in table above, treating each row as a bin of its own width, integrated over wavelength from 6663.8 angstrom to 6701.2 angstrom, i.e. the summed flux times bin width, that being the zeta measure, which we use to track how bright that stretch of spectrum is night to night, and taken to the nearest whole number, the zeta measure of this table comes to 98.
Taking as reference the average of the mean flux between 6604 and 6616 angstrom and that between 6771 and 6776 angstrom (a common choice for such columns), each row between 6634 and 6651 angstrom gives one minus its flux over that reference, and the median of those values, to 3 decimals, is -0.036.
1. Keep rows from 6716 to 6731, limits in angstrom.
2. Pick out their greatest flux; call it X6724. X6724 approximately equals 2.973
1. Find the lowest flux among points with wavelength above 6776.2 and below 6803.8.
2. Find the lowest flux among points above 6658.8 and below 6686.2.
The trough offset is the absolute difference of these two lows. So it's 0.265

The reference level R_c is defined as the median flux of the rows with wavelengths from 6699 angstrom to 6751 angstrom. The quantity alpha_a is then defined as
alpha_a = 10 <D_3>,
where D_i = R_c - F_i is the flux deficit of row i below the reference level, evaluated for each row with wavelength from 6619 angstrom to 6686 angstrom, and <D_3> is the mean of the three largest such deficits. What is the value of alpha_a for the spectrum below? 2.3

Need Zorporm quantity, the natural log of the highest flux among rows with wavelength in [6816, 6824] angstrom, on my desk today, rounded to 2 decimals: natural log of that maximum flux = 1.06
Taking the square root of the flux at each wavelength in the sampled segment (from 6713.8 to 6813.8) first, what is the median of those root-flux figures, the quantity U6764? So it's 1.68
